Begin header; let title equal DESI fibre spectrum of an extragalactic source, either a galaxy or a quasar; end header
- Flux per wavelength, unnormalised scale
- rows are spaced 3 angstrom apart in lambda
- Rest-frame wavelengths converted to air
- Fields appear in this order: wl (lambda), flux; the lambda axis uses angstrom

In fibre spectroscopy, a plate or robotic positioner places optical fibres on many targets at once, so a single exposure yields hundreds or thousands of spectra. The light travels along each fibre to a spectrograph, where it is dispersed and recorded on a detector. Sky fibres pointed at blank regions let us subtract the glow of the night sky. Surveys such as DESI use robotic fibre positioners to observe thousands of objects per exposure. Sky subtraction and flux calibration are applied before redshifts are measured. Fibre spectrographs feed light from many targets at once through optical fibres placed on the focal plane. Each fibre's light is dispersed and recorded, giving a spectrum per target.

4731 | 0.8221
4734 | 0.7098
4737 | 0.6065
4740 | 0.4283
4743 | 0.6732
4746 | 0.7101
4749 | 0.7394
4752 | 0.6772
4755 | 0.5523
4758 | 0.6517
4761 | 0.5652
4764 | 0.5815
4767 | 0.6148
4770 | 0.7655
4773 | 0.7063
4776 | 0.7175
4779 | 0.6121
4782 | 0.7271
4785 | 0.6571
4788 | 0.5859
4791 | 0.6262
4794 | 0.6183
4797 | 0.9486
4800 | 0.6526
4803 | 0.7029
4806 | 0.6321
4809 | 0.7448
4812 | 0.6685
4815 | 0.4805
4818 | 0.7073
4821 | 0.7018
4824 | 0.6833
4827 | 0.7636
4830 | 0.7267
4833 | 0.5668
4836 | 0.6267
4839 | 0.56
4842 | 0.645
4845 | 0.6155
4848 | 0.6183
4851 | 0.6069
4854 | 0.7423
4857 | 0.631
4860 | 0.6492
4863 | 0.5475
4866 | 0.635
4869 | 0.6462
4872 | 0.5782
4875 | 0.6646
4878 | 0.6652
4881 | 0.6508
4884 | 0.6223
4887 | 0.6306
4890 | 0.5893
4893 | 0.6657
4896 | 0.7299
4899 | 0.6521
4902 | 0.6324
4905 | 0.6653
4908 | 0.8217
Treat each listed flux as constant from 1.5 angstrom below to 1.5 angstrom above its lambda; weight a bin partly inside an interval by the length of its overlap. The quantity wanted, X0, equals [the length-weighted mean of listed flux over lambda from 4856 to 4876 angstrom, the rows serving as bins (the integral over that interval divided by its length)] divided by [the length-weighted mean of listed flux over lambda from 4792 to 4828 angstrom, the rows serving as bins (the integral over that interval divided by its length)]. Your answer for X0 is 0.90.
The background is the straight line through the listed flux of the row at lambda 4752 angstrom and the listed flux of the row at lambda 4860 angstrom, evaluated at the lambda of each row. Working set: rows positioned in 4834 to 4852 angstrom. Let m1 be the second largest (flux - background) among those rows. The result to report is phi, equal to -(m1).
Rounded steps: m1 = -0.03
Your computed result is 0.03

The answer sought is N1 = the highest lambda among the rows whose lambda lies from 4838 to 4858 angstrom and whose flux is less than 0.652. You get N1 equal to 4857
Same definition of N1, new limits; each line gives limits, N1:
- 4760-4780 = 4779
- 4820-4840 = 4839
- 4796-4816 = 4815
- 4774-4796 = 4794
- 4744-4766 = 4764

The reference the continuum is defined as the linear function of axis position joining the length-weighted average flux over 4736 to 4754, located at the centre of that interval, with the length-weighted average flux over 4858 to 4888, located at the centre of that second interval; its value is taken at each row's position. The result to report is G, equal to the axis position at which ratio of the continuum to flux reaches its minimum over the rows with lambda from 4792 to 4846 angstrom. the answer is 4797 angstrom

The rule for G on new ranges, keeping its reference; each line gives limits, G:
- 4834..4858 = 4854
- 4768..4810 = 4797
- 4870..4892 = 4878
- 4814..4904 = 4827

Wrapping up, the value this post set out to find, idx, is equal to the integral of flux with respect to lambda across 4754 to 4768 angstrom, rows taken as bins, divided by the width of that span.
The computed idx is 0.594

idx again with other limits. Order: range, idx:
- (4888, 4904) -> 0.654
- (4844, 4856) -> 0.646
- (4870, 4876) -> 0.620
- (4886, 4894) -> 0.626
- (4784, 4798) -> 0.679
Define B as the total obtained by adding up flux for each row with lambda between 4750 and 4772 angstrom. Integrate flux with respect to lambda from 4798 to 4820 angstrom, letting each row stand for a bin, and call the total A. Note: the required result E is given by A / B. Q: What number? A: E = 3.3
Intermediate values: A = 14.6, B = 4.41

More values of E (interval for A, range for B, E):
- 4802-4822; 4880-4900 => 2.9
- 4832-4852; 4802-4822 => 2.6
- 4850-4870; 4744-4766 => 2.8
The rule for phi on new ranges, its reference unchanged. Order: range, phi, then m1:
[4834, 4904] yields -0.09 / 0.09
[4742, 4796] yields -0.06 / 0.06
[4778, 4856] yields -0.11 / 0.11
